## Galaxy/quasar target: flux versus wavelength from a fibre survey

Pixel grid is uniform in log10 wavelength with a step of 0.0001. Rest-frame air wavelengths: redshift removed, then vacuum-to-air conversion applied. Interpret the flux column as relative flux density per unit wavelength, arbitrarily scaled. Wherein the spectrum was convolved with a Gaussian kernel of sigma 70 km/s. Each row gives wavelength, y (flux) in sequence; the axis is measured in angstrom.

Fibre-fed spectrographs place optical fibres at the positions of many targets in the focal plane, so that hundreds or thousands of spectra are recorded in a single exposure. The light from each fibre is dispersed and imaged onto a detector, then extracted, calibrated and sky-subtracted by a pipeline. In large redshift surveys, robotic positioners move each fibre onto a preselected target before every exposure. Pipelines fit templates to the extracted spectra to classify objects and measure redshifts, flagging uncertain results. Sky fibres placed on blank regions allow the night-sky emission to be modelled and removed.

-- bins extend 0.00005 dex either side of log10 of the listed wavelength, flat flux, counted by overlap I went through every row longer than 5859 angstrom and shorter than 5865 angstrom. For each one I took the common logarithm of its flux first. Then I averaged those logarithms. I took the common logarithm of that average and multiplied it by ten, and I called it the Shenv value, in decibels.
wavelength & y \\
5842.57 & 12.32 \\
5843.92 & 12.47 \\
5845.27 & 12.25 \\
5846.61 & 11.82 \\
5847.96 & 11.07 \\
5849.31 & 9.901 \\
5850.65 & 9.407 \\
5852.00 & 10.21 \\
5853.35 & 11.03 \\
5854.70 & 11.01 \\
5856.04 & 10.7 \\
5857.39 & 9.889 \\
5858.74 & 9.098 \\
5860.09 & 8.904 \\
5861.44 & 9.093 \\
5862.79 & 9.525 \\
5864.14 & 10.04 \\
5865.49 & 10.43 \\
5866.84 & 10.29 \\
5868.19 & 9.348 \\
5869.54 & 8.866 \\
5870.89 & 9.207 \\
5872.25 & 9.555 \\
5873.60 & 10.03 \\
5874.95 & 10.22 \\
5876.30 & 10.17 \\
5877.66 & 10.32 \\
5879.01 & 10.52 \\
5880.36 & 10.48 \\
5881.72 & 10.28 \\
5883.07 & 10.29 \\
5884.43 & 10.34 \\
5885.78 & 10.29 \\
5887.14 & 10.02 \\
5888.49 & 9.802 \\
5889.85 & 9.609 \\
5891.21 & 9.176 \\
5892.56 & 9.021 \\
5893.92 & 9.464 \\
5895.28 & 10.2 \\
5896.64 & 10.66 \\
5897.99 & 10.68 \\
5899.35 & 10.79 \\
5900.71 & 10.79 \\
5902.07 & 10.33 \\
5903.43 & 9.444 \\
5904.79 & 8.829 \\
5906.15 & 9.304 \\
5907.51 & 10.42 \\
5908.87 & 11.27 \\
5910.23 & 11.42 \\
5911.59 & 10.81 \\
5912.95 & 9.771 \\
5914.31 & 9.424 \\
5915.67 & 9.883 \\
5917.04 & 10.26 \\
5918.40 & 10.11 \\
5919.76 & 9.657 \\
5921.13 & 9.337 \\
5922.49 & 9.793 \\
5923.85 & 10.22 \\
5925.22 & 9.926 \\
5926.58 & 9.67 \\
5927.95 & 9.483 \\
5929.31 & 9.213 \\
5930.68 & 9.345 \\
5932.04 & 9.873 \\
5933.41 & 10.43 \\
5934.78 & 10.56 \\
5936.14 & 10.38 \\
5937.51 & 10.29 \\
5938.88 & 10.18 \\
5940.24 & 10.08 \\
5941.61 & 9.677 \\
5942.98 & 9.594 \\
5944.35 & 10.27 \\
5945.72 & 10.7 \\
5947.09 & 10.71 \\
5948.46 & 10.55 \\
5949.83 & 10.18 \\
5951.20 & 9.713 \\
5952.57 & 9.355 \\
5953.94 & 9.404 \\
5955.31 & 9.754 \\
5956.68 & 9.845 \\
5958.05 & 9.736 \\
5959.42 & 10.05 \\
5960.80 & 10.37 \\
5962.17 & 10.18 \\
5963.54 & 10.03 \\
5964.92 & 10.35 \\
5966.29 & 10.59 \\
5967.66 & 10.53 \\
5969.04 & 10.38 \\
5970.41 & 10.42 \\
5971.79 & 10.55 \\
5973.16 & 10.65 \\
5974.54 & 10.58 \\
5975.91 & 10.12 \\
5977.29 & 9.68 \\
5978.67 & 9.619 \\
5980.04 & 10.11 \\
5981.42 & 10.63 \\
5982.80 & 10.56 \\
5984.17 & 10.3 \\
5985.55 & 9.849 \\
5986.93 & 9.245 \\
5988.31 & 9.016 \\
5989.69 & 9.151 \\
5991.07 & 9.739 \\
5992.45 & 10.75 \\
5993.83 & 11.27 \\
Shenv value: -0.12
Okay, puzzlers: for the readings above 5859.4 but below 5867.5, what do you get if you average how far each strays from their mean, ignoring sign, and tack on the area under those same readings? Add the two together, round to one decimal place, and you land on 79.2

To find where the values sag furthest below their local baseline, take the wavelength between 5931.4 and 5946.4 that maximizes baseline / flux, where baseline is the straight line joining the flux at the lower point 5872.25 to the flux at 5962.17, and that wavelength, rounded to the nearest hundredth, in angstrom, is 5942.98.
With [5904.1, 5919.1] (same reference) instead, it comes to 5904.79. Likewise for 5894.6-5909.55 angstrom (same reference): 5904.79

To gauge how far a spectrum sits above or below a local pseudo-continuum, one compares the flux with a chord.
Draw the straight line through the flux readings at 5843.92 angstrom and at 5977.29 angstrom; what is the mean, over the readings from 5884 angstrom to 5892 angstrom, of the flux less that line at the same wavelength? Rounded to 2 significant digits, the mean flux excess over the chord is -1.7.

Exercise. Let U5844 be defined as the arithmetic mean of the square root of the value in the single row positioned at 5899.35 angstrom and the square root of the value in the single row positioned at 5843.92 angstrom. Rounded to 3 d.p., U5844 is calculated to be 3.408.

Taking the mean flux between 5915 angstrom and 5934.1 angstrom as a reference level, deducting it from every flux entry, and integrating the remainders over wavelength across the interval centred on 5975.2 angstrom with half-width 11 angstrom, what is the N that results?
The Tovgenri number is 11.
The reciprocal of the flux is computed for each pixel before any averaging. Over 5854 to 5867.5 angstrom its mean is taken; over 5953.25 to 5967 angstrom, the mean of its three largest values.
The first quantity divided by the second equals 0.98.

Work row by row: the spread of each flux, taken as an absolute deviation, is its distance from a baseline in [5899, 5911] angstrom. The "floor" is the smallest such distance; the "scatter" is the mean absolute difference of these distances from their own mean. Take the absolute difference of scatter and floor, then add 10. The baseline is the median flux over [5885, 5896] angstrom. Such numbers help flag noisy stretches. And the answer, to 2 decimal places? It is 10.13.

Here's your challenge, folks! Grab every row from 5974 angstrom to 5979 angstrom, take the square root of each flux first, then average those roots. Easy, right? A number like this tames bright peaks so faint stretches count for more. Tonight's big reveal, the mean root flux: 3.16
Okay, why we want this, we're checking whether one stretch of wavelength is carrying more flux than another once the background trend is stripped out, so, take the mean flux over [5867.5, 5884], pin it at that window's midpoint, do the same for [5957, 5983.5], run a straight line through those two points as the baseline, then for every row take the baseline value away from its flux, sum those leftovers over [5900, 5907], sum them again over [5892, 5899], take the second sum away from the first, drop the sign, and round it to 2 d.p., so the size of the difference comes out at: 1.47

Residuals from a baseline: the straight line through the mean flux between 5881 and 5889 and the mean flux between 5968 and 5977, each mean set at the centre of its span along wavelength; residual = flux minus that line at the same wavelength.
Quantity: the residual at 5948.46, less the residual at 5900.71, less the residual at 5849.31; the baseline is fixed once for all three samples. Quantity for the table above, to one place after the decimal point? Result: -0.2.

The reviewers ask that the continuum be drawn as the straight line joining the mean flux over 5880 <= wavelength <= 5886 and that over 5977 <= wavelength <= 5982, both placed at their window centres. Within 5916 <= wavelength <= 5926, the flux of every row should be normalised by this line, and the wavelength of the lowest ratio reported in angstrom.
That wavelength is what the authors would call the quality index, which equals 5921.13 angstrom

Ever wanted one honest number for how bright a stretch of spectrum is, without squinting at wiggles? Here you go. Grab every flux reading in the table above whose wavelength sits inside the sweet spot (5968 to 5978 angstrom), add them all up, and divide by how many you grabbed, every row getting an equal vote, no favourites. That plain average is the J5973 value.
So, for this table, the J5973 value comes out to 10.3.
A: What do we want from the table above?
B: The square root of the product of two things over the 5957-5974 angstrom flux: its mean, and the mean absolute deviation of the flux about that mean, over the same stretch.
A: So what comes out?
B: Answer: 1.5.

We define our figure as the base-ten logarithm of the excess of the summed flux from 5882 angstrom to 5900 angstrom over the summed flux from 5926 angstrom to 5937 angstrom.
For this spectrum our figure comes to 1.7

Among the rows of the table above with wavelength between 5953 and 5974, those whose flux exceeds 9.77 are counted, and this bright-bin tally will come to 12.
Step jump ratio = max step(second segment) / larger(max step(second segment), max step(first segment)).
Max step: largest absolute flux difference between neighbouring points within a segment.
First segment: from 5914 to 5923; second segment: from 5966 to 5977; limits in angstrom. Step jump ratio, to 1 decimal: 1.0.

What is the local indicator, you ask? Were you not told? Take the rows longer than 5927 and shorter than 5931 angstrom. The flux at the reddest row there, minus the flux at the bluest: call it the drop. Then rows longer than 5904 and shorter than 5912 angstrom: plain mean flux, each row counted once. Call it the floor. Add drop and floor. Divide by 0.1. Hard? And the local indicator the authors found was 102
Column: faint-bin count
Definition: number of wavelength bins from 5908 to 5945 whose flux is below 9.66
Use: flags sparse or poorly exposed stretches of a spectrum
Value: 7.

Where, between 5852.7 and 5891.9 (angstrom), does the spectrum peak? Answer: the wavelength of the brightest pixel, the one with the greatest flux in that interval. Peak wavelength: 5853.35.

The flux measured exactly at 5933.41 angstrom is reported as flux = 10.43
